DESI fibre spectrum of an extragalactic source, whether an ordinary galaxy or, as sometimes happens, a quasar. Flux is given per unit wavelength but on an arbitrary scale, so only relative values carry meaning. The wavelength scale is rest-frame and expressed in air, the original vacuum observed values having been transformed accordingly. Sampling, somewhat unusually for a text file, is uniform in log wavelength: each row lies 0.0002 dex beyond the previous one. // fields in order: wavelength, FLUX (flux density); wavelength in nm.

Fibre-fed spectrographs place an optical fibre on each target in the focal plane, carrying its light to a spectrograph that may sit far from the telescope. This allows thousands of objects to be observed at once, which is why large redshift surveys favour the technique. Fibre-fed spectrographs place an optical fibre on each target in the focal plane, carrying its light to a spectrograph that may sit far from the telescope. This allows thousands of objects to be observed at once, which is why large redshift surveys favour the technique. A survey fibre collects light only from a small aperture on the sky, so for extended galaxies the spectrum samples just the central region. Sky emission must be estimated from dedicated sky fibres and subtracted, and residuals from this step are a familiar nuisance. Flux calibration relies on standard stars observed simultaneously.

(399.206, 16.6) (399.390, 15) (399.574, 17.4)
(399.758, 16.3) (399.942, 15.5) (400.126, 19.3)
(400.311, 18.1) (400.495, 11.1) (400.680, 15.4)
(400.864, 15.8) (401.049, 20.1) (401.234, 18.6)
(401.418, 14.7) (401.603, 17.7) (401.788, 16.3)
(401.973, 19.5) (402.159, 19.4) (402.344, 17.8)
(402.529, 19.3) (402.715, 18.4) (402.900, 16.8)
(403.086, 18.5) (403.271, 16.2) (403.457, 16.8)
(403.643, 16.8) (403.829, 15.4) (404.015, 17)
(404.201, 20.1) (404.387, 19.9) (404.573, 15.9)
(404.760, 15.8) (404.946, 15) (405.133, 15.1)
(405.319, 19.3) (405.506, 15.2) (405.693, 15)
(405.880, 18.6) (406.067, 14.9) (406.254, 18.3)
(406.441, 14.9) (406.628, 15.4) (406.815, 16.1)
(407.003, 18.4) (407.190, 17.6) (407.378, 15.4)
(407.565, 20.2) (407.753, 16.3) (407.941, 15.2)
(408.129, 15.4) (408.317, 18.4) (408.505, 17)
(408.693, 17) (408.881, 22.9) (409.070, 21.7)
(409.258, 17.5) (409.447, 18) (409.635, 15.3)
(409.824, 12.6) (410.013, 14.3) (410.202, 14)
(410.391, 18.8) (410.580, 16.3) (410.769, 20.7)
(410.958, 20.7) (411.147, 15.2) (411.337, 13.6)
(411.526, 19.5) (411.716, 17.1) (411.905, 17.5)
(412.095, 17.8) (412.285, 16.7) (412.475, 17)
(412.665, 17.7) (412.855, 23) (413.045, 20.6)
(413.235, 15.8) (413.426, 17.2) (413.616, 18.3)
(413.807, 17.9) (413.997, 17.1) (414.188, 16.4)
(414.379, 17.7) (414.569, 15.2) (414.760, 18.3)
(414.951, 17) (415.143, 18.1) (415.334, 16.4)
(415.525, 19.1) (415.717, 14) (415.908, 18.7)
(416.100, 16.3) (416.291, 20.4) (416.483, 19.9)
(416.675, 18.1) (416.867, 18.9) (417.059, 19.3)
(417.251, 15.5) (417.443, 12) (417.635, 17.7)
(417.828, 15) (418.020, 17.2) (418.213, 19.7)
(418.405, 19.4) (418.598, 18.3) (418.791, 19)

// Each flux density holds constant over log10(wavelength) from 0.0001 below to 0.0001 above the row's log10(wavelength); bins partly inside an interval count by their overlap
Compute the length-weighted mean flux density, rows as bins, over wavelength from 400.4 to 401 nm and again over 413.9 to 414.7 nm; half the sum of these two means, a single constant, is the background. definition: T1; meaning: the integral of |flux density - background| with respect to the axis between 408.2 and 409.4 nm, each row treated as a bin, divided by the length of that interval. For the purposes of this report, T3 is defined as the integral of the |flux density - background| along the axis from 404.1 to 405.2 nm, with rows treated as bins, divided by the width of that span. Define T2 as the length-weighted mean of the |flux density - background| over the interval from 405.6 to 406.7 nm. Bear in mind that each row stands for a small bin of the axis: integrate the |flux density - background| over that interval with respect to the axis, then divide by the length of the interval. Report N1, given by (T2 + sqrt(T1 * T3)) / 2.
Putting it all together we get 1.9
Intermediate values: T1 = 3.35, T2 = 1.3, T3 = 1.7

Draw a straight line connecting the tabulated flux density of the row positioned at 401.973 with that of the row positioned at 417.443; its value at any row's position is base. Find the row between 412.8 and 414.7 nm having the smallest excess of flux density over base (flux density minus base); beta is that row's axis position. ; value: 413.235 nm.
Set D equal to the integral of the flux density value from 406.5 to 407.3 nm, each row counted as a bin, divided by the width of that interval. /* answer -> 16.76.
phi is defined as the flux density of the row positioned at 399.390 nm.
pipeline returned 15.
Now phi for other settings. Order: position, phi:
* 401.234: 18.6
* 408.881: 22.9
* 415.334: 16.4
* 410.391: 18.8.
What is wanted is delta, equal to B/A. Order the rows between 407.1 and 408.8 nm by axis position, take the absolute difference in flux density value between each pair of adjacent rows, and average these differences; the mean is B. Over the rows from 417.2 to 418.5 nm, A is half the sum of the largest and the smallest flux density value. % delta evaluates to 0.131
